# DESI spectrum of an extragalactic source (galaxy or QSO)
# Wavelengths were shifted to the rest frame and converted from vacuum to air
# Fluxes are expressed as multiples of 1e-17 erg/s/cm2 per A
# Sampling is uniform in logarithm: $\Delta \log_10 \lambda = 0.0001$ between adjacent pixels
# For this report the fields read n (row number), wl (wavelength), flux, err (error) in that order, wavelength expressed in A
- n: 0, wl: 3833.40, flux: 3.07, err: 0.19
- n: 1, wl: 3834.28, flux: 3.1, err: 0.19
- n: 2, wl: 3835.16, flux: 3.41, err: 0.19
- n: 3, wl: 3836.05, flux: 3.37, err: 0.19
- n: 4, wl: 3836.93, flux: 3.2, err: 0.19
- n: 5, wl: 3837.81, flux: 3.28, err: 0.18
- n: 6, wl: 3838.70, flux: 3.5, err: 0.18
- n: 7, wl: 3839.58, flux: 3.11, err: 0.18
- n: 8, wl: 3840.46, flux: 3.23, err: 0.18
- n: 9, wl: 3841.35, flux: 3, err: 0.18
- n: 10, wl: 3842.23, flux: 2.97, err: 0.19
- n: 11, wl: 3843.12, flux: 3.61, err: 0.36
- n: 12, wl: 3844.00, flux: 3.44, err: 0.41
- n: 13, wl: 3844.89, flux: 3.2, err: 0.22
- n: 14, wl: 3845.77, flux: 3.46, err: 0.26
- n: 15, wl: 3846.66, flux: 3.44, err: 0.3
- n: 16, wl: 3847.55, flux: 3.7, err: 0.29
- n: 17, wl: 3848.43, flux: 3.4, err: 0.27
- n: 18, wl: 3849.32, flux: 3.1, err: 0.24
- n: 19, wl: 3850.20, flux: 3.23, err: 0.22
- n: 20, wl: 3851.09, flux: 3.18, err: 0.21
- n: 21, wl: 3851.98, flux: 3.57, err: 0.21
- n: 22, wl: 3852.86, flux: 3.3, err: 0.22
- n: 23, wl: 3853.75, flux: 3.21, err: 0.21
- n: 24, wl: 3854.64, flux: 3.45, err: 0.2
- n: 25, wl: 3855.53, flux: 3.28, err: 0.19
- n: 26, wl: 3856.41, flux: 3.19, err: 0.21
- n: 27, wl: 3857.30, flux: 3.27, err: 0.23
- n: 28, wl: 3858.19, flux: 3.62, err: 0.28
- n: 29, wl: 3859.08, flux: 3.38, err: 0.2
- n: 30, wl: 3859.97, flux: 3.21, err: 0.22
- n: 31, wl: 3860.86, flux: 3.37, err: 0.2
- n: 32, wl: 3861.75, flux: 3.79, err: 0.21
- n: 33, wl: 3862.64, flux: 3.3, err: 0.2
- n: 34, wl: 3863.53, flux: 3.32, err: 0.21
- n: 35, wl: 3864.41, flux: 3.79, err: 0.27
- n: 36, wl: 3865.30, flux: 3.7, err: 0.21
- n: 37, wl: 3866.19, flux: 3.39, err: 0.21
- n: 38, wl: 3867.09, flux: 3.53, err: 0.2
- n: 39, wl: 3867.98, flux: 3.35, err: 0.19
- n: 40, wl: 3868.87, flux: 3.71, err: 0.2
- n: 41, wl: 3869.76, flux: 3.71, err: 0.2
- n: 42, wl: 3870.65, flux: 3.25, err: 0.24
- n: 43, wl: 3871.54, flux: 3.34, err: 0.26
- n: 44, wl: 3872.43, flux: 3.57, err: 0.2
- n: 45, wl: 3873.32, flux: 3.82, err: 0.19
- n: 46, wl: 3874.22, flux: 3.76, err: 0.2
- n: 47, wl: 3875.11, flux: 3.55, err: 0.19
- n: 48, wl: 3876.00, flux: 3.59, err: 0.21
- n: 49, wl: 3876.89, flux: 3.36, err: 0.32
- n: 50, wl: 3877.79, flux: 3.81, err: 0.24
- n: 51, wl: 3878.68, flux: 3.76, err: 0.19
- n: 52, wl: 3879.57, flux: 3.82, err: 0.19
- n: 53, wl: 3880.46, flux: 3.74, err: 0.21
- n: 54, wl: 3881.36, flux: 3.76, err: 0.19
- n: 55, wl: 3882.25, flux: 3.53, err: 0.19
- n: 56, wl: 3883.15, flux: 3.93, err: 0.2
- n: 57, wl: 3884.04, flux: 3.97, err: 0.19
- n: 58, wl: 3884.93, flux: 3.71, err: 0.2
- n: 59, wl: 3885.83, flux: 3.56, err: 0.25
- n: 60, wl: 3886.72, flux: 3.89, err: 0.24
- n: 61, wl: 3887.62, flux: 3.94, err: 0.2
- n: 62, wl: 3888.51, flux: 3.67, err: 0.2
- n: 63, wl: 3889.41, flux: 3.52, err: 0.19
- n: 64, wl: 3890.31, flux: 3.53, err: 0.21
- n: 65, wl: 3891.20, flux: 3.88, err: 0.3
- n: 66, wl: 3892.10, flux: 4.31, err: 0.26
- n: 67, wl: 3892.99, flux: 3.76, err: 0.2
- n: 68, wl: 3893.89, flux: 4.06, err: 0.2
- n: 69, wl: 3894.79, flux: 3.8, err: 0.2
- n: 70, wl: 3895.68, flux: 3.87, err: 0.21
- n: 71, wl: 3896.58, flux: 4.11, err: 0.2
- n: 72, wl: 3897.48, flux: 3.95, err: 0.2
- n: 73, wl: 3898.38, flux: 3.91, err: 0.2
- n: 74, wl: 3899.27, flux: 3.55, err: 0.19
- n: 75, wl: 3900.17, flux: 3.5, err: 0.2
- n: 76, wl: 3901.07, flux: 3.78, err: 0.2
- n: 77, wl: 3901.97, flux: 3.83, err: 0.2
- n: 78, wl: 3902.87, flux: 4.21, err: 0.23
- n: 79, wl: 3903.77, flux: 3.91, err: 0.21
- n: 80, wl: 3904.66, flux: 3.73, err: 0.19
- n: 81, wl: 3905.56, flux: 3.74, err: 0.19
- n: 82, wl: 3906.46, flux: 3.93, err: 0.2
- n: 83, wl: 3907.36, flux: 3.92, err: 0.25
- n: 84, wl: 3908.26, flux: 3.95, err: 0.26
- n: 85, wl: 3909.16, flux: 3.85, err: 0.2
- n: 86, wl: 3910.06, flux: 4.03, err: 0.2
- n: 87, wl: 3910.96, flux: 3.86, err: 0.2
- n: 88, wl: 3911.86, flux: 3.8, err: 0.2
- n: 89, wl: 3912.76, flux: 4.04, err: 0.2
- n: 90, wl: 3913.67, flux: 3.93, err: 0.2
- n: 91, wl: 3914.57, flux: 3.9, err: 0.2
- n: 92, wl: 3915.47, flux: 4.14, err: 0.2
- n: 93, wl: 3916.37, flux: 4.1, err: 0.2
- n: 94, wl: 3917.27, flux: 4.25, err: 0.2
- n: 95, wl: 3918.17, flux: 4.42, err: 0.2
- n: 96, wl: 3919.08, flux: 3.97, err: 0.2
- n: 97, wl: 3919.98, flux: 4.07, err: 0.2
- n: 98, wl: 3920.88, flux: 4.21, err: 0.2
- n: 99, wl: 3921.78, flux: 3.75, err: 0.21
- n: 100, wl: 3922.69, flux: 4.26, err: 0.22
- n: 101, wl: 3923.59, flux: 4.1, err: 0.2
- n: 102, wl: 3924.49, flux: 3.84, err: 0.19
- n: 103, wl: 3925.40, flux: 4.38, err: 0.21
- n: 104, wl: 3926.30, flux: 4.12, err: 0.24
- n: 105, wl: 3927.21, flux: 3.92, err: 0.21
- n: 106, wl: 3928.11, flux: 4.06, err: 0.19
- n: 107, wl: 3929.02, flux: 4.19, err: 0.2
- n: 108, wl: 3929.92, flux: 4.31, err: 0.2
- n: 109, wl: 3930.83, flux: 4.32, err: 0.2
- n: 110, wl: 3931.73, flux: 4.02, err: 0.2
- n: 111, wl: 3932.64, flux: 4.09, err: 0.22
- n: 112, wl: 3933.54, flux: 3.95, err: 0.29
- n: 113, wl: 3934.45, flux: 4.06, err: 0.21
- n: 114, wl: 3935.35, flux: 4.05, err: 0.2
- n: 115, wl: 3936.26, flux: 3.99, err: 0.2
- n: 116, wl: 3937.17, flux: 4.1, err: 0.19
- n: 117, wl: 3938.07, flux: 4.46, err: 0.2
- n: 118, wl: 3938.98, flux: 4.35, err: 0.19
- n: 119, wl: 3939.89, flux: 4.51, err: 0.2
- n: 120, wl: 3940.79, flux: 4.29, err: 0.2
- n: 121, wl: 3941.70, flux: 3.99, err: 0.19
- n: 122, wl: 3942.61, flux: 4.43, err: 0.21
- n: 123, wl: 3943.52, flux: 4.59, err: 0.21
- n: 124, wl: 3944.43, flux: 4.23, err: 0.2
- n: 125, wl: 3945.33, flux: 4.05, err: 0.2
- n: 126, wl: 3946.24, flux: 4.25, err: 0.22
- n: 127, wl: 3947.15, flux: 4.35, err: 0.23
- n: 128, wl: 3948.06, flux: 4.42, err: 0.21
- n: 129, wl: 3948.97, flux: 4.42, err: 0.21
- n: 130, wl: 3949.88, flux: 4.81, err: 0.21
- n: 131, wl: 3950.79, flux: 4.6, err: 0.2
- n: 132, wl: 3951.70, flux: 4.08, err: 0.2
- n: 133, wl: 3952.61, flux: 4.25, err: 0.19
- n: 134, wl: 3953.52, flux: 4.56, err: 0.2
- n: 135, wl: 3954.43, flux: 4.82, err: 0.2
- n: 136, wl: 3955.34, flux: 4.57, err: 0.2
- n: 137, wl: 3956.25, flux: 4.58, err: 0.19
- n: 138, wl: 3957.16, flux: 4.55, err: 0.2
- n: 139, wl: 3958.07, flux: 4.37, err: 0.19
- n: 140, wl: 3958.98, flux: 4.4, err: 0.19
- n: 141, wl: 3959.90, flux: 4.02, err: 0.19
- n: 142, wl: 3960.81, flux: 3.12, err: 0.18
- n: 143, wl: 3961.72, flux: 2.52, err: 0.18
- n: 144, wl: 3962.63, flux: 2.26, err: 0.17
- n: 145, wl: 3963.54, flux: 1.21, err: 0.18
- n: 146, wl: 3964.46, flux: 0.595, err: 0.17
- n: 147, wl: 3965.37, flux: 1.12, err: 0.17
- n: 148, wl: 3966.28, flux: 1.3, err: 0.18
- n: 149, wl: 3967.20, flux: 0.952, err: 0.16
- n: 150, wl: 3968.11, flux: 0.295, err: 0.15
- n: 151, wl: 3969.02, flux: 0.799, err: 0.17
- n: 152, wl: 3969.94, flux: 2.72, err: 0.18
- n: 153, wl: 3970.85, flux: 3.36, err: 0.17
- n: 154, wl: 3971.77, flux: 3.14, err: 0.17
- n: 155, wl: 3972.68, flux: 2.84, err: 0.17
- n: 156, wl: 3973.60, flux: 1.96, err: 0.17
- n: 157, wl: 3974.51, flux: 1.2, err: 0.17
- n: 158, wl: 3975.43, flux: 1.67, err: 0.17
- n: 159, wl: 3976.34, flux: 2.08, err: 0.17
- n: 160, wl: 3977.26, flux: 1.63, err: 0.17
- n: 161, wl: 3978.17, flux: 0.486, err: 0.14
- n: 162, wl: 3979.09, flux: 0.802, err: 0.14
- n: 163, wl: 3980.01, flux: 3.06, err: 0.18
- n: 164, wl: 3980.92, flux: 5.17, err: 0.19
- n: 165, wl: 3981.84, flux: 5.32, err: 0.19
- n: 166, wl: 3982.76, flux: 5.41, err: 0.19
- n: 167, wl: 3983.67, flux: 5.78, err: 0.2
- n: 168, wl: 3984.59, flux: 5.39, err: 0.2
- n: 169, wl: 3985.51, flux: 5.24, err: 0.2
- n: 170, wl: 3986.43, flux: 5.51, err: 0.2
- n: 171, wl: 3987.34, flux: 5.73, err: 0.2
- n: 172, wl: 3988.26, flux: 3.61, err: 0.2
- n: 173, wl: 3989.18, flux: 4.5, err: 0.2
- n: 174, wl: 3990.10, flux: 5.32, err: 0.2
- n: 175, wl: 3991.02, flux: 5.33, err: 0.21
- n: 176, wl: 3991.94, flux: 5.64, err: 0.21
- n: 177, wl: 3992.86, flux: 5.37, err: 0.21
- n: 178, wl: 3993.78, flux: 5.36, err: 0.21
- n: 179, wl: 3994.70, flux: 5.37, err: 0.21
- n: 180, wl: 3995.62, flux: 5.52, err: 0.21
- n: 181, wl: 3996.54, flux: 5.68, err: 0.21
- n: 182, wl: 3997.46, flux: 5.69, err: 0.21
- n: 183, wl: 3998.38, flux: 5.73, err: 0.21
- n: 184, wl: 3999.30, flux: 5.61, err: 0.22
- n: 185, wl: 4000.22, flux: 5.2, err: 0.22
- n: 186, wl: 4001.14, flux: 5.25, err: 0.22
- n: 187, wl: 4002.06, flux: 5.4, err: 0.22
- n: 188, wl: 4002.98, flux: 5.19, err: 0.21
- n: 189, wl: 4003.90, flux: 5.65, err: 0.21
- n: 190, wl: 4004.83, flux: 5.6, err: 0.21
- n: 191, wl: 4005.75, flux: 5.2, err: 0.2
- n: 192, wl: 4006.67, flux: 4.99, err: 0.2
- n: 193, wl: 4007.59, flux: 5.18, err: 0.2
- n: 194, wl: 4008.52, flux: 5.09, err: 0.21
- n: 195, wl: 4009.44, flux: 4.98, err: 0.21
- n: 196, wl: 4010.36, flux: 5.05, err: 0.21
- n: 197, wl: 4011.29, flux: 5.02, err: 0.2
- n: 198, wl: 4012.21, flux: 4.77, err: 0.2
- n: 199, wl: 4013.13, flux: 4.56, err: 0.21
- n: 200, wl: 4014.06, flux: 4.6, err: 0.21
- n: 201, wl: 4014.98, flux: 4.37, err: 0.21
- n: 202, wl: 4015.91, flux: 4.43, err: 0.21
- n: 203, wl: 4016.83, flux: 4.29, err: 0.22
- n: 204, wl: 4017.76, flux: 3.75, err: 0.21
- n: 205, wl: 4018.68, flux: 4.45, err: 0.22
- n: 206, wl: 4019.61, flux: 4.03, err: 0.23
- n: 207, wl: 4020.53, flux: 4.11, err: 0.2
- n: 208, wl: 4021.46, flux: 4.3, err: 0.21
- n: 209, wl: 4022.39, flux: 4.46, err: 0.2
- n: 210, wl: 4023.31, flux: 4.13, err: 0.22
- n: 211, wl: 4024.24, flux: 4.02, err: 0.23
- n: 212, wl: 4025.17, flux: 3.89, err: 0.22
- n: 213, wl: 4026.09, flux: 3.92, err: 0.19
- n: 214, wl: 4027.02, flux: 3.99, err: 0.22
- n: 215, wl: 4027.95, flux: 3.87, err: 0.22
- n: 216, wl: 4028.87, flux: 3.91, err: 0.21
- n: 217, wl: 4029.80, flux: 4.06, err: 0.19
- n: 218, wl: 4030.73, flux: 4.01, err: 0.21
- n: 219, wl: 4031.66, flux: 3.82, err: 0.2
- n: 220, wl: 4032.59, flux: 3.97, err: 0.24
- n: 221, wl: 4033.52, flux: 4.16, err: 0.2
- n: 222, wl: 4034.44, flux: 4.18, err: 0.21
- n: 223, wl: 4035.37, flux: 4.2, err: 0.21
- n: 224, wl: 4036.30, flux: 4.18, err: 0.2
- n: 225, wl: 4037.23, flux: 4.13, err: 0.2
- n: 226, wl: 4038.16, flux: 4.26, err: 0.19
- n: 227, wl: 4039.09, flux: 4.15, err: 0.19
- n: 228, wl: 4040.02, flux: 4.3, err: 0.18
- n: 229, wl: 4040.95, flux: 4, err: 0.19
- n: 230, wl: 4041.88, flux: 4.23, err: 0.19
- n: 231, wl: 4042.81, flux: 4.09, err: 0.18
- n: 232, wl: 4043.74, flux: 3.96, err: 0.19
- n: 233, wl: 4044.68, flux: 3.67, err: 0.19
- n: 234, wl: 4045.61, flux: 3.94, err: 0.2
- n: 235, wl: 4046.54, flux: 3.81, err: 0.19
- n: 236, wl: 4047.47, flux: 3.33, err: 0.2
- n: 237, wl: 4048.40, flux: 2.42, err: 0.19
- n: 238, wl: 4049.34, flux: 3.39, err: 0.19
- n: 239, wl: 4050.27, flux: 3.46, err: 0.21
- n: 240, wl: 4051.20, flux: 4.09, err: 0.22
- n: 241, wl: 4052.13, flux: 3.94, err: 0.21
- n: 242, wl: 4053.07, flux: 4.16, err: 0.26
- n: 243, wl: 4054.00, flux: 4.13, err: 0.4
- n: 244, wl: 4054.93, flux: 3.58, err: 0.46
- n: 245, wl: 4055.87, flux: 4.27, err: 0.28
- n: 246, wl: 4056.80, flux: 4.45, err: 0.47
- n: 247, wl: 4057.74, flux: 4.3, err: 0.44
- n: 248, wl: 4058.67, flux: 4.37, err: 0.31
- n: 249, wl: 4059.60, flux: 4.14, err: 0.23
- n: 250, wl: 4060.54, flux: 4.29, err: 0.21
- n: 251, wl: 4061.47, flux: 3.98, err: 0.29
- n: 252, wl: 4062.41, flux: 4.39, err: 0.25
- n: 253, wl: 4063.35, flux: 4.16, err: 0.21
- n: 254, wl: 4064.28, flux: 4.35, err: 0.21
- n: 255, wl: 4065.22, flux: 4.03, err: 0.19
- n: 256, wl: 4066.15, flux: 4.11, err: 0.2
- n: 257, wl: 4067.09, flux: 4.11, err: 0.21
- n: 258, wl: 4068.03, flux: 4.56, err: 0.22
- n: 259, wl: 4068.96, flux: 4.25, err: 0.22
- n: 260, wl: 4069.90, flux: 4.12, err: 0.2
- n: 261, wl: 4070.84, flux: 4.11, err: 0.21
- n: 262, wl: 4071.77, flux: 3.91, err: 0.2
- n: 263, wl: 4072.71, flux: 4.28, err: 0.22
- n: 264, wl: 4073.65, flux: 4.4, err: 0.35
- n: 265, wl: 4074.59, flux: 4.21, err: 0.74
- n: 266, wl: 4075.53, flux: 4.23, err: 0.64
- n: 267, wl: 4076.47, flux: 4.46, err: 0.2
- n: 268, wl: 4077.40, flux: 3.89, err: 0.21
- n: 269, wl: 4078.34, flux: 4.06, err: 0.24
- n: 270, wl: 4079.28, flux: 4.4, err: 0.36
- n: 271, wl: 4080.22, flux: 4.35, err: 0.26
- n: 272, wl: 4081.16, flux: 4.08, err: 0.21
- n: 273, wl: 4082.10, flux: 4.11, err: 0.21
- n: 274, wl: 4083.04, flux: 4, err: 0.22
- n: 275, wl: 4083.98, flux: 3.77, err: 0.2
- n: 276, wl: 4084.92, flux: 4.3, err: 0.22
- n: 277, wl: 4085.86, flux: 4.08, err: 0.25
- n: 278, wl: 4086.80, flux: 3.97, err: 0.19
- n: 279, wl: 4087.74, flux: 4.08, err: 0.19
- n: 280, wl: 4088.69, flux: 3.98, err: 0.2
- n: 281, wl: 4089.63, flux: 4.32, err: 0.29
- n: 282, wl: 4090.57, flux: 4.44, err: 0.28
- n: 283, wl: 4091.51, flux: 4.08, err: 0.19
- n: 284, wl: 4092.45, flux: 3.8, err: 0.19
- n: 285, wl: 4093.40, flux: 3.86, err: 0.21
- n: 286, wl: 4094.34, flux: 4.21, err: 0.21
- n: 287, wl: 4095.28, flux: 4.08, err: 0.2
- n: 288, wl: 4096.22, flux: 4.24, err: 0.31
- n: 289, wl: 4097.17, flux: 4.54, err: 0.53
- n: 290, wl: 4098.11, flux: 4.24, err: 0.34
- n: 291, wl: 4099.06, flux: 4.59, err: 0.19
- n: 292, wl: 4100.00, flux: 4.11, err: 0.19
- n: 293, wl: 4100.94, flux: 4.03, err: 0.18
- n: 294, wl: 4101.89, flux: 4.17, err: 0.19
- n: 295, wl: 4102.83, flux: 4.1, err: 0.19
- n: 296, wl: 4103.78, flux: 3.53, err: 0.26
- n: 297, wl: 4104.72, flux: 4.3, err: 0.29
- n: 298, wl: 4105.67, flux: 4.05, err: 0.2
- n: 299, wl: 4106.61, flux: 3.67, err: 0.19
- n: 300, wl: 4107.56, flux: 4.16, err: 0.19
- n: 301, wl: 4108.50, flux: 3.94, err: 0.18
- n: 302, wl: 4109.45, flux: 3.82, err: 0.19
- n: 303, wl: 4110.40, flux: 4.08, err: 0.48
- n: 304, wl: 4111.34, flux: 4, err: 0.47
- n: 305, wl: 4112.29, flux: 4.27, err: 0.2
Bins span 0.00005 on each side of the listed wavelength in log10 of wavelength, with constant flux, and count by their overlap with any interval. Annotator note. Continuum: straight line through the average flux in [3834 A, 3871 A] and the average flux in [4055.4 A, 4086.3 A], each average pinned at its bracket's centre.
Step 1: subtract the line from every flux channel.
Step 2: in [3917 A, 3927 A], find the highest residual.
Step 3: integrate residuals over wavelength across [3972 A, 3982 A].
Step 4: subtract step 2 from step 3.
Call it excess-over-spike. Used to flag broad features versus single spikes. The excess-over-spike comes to -16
